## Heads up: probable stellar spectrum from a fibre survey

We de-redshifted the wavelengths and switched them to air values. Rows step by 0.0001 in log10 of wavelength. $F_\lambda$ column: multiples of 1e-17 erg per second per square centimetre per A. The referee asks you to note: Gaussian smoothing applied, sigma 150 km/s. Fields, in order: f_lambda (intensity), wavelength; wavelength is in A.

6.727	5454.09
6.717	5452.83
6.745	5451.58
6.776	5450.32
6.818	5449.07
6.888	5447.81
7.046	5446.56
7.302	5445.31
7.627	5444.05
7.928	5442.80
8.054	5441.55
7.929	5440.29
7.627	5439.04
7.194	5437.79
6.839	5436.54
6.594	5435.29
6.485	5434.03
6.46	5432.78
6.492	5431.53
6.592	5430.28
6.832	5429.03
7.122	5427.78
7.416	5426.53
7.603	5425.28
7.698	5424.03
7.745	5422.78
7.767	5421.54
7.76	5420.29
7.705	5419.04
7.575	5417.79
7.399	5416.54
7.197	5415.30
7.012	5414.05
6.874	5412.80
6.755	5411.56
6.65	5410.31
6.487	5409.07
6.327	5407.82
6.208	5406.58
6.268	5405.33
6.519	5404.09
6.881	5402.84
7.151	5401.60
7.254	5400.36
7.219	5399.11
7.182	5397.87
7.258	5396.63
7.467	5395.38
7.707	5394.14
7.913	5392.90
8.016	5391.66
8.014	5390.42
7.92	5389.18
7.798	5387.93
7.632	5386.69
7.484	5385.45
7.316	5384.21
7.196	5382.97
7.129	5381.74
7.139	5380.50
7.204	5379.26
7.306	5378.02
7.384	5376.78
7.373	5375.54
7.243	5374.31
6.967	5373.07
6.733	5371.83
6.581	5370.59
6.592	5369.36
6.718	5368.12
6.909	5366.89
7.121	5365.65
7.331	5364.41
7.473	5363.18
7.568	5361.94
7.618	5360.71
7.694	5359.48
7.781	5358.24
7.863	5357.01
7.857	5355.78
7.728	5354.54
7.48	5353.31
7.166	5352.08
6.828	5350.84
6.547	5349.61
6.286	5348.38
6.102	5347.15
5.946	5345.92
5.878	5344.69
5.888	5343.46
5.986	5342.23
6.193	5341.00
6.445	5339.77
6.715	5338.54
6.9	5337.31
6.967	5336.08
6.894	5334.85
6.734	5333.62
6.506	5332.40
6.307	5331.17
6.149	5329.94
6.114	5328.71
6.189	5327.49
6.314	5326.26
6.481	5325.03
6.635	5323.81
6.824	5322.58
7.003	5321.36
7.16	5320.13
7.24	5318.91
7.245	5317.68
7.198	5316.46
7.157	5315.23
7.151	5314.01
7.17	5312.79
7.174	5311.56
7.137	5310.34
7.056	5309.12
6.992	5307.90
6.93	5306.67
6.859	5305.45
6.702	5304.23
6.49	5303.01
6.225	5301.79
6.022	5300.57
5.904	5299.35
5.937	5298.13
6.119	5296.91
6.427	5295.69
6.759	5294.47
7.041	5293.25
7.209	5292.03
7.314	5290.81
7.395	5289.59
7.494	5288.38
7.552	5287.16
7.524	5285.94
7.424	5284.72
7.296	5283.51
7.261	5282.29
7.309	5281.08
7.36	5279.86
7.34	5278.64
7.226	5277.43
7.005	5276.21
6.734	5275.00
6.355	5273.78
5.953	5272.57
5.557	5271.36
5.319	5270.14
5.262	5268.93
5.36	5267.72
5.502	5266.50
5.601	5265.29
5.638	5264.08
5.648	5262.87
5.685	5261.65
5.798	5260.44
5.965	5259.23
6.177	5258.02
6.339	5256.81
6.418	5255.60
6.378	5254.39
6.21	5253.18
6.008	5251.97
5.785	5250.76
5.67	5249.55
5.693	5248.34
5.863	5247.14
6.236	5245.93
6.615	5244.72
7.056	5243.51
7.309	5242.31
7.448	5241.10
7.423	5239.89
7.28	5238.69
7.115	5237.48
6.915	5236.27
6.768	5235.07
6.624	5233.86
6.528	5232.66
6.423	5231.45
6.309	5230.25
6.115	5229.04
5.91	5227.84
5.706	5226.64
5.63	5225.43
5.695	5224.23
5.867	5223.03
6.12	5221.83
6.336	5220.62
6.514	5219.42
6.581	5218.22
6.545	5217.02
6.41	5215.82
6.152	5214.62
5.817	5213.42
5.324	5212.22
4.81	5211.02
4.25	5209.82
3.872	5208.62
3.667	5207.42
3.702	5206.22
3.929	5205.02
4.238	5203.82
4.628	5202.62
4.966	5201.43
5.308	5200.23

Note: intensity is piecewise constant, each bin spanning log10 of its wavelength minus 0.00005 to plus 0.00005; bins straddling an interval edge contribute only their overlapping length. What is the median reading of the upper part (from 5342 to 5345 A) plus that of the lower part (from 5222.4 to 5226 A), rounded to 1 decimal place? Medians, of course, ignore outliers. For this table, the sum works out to 11.6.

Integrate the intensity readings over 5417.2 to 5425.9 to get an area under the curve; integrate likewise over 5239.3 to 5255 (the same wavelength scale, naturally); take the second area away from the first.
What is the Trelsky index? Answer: -34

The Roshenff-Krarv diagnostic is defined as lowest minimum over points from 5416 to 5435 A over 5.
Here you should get 1.29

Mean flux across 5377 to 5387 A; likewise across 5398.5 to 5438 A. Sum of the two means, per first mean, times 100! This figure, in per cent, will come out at 196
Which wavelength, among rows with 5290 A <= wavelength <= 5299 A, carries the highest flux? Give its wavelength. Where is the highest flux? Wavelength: 5290.81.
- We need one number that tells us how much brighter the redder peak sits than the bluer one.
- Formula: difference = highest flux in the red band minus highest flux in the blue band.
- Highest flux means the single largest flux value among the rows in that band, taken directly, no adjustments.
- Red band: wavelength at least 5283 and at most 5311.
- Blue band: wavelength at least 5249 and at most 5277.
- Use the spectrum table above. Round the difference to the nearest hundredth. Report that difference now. 0.55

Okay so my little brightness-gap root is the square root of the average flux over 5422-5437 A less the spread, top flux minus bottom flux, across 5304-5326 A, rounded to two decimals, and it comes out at 2.50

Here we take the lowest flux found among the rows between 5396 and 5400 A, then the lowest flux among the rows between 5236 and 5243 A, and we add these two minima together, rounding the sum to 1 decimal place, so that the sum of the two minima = 14.1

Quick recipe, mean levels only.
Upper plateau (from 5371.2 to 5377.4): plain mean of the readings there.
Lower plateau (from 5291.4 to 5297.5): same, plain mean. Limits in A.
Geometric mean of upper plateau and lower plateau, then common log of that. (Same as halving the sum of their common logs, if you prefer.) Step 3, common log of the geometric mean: 0.840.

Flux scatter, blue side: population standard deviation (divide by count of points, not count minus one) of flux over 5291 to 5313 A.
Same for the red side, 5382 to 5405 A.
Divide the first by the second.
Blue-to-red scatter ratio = 1.1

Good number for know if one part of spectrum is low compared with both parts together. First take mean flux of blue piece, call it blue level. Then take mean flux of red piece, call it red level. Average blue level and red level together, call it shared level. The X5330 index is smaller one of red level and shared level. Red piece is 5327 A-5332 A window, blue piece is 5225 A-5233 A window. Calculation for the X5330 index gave 6.14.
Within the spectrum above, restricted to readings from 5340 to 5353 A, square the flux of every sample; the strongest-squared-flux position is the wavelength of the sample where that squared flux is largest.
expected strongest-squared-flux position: 5352.08 A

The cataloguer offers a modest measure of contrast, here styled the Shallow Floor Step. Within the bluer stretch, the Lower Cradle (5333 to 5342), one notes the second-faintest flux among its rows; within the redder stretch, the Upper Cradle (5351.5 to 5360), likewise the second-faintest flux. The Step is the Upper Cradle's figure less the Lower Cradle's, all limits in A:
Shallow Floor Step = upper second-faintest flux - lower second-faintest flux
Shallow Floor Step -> 1.0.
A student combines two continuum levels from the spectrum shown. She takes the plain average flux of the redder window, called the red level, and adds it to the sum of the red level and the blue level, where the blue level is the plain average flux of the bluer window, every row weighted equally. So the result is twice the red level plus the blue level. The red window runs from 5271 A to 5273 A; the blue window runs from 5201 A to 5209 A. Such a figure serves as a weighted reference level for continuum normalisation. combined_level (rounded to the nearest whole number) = 16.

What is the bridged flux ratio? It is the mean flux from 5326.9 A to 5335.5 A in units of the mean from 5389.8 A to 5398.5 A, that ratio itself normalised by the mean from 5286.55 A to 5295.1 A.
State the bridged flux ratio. 0.116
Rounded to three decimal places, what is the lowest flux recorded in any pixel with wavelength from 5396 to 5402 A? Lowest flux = 7.151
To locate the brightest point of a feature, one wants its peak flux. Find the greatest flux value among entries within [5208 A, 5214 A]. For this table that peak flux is 5.817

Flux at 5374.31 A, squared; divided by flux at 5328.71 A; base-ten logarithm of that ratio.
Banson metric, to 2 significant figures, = 0.93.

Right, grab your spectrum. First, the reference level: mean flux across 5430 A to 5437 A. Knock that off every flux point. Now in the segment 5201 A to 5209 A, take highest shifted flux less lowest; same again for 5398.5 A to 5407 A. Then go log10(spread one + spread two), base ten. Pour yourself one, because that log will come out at 0.37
